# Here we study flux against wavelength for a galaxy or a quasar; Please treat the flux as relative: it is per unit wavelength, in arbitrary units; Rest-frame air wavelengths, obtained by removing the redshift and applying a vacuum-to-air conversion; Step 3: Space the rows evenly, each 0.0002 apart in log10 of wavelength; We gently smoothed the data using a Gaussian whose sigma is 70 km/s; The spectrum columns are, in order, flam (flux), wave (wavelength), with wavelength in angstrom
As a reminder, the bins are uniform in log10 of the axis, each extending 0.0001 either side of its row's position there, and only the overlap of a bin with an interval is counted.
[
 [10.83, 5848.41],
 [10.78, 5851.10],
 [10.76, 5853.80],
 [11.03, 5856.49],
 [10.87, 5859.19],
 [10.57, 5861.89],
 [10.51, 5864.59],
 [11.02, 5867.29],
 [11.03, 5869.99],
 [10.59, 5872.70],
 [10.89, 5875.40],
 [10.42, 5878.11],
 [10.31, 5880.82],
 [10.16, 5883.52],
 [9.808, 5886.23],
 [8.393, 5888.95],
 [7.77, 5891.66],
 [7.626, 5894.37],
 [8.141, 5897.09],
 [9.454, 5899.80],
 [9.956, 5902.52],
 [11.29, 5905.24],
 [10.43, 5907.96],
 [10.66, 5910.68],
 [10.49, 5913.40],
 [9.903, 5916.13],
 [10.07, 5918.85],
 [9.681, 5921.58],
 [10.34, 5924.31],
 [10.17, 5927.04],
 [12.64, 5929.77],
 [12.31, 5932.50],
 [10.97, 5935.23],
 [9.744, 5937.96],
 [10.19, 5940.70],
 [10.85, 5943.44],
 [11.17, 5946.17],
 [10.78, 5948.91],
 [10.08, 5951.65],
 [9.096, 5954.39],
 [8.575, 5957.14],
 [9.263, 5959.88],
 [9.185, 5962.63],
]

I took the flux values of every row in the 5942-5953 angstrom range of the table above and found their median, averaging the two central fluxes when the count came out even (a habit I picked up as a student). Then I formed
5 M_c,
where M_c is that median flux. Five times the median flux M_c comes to 54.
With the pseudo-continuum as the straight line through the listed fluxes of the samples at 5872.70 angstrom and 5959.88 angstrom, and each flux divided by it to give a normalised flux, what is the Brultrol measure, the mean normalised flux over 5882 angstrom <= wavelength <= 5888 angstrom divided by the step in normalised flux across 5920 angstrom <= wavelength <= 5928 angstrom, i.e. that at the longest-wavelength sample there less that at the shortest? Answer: 16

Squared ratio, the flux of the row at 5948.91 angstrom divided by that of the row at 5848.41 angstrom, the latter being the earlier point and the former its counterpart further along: 0.99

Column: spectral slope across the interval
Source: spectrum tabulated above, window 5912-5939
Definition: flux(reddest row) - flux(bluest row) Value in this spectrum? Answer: -0.7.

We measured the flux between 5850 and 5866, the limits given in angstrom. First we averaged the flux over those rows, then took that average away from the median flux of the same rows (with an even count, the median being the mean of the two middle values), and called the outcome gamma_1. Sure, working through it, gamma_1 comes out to 0.02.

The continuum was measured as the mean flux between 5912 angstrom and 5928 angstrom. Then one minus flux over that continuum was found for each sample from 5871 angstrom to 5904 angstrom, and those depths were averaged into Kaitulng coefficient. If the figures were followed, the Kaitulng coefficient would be 0.06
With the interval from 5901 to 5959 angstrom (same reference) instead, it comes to -0.03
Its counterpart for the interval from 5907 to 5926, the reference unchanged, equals -0.01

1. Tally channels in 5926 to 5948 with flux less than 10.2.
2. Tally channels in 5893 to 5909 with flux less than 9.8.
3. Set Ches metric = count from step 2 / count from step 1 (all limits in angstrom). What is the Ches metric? 1.0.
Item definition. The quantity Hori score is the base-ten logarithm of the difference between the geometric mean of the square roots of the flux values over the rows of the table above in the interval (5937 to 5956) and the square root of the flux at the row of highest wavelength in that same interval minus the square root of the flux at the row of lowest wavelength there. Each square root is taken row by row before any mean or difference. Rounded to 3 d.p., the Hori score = 0.519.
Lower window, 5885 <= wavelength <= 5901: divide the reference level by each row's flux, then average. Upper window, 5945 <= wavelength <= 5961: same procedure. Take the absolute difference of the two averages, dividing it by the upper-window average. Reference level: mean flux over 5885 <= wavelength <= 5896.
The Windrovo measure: 0.15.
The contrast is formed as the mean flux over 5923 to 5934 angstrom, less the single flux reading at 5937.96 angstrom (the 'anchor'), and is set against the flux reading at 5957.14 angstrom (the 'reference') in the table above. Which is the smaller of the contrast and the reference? 1.6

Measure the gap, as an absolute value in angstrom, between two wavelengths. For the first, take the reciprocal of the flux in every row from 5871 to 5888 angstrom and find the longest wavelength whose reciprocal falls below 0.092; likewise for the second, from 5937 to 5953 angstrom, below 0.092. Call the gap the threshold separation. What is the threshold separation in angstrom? 70.8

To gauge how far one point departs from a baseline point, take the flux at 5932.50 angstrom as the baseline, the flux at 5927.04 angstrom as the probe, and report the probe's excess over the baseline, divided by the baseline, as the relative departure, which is -0.17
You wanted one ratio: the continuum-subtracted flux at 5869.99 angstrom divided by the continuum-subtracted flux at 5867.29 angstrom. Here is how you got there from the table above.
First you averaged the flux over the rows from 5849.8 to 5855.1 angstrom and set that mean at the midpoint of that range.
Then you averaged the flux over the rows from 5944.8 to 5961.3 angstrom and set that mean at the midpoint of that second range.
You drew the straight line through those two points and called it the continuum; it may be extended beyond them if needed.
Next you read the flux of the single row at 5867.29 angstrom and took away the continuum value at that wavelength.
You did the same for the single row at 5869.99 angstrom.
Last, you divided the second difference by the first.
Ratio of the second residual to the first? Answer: 1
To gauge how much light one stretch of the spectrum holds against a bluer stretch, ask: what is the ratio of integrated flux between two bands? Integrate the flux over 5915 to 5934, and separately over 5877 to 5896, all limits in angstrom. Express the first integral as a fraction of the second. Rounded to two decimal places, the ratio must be 1.17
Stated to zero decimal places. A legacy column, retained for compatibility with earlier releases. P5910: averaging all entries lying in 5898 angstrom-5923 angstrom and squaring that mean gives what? 104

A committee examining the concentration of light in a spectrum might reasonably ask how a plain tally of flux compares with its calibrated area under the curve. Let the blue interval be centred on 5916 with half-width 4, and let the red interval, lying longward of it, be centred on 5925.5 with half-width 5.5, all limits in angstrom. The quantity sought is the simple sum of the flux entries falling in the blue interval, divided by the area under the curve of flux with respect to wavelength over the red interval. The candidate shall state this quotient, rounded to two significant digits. 0.26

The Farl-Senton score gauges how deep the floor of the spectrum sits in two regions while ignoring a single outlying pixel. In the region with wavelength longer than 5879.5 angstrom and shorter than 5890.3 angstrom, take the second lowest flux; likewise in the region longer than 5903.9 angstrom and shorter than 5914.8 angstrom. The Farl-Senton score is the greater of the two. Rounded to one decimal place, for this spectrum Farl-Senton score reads 10.5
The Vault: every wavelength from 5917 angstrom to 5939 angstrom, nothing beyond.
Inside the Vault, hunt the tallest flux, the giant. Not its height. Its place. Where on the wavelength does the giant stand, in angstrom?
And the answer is 5929.77 angstrom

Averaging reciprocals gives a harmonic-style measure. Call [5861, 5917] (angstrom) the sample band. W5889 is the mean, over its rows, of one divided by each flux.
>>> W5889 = 0.102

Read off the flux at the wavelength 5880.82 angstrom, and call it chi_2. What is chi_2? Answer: 10.31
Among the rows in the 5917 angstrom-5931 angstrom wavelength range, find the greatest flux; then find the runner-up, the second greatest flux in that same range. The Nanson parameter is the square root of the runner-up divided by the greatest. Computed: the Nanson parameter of 0.904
